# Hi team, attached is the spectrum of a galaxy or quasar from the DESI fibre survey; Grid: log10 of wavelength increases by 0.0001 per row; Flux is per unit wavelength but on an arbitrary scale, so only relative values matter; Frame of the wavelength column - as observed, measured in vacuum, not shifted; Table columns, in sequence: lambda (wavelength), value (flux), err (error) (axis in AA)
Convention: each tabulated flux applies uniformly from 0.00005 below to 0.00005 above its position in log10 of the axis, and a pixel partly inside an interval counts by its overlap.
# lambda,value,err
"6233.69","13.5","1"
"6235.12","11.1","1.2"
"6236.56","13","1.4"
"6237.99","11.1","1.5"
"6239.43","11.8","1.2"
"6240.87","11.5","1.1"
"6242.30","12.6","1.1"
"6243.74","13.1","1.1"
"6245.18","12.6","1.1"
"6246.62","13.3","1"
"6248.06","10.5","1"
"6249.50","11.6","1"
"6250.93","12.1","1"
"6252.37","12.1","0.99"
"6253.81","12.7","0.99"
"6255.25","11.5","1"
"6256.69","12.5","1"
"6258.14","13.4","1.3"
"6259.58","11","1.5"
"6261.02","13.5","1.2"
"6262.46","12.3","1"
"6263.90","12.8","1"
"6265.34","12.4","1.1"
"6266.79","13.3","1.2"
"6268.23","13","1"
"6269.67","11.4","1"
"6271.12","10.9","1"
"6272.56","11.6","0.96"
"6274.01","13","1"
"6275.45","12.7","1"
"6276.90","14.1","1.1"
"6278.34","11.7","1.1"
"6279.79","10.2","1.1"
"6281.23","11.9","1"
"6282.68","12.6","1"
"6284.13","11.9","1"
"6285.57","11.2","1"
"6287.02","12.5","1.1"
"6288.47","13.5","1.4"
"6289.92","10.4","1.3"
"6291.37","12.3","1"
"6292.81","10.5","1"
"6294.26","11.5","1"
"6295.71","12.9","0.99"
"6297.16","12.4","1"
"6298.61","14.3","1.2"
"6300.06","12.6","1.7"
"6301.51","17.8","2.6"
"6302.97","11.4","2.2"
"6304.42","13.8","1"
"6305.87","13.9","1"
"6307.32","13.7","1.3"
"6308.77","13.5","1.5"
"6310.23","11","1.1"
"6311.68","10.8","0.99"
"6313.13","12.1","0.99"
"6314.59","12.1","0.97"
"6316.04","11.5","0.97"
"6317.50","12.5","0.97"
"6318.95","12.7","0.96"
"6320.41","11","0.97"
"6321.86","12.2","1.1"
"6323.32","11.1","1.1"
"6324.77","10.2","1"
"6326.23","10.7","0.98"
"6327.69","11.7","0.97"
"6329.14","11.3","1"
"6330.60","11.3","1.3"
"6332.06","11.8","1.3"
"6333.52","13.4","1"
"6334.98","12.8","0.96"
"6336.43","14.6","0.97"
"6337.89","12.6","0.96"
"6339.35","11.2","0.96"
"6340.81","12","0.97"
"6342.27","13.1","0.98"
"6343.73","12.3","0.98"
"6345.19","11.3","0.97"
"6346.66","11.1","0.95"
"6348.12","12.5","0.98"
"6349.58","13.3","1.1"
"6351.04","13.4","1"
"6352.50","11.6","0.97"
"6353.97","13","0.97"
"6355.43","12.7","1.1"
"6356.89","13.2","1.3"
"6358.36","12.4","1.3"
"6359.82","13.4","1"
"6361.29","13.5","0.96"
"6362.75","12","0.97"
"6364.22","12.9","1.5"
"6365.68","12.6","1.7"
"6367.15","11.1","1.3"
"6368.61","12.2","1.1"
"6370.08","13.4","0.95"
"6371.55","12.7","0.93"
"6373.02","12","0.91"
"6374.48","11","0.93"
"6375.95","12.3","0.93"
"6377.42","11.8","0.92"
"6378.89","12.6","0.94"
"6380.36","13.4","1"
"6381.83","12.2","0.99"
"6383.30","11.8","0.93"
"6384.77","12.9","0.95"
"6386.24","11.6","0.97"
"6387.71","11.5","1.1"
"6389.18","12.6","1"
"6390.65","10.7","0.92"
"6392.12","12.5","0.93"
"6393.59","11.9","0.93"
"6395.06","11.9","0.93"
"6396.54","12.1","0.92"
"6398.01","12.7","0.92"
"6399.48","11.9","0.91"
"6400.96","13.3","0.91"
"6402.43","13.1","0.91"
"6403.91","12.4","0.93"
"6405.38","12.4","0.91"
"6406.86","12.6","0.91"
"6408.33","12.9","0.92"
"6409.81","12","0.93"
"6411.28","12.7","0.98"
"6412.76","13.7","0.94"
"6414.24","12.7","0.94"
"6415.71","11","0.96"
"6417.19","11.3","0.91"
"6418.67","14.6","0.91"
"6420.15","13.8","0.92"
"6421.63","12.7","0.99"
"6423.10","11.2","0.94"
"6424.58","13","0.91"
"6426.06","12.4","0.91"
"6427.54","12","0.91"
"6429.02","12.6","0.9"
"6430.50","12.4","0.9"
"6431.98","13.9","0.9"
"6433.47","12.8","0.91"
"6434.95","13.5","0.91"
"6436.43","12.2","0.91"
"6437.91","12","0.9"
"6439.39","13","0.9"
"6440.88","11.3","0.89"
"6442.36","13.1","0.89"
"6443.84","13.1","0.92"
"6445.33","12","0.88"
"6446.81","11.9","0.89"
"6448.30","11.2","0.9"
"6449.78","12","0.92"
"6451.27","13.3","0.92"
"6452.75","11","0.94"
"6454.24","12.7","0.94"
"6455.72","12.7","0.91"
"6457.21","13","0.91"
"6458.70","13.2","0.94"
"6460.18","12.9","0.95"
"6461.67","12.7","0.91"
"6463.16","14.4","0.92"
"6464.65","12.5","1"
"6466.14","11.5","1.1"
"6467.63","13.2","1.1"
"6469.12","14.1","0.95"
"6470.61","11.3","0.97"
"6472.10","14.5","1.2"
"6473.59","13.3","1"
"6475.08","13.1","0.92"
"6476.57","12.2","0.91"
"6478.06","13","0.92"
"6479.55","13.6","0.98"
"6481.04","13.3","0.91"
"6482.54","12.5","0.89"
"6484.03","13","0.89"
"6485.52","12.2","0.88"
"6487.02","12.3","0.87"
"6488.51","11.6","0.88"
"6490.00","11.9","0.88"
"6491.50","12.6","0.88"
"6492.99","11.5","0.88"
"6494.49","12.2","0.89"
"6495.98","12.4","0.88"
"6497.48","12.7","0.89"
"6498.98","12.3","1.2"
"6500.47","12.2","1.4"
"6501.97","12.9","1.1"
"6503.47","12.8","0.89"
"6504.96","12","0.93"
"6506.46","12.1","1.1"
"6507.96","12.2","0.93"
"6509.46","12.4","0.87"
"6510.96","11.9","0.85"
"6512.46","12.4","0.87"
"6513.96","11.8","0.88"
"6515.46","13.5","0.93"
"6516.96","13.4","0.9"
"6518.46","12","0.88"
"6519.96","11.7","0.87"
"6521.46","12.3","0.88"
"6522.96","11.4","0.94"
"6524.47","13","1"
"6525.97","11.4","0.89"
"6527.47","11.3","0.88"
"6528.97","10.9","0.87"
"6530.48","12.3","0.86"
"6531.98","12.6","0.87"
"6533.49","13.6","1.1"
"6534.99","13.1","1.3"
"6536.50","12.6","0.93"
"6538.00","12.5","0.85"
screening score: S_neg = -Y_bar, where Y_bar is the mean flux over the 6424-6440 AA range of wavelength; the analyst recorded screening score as -12.7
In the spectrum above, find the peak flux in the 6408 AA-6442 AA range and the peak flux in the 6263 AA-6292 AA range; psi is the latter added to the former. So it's 28.7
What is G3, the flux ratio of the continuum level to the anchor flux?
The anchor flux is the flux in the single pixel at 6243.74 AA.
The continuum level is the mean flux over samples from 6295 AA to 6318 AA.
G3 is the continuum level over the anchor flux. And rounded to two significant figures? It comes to 0.98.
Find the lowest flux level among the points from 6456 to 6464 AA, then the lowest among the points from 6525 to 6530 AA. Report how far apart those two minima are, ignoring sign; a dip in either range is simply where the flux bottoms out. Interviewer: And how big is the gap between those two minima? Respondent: 1.8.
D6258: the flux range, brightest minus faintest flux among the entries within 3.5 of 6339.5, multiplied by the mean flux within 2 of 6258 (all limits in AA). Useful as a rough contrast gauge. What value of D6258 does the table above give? 42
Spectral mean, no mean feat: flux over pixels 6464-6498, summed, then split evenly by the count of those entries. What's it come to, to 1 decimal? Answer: 12.6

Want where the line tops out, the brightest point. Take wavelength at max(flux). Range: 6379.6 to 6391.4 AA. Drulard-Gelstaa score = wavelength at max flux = 6380.36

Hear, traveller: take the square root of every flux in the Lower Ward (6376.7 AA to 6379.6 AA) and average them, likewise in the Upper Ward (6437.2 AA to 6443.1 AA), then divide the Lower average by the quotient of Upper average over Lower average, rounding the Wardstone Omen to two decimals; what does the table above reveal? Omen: 3.47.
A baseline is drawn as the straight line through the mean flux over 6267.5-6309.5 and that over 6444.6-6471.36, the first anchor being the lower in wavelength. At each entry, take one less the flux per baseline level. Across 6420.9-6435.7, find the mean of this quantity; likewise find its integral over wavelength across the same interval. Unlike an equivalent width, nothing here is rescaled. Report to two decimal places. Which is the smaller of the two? -0.14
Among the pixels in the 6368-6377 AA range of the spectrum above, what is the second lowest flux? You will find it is 12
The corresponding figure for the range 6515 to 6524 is 11.7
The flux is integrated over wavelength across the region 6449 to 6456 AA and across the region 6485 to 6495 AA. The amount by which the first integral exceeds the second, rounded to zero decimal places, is -34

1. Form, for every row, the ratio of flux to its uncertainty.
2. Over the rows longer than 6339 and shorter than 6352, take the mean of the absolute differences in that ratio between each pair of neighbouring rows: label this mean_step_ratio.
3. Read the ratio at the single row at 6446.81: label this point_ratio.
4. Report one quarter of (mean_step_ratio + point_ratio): 3.5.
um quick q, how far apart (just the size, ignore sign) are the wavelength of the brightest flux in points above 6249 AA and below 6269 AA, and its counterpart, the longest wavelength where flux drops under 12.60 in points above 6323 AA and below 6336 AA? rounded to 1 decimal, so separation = 71.0 AA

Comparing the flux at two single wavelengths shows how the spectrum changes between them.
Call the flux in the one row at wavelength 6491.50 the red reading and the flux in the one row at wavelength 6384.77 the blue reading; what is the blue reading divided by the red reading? 1.02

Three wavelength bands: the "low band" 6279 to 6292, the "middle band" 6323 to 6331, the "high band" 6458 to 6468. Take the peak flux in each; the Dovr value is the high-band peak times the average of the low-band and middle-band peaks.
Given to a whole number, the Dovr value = 181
